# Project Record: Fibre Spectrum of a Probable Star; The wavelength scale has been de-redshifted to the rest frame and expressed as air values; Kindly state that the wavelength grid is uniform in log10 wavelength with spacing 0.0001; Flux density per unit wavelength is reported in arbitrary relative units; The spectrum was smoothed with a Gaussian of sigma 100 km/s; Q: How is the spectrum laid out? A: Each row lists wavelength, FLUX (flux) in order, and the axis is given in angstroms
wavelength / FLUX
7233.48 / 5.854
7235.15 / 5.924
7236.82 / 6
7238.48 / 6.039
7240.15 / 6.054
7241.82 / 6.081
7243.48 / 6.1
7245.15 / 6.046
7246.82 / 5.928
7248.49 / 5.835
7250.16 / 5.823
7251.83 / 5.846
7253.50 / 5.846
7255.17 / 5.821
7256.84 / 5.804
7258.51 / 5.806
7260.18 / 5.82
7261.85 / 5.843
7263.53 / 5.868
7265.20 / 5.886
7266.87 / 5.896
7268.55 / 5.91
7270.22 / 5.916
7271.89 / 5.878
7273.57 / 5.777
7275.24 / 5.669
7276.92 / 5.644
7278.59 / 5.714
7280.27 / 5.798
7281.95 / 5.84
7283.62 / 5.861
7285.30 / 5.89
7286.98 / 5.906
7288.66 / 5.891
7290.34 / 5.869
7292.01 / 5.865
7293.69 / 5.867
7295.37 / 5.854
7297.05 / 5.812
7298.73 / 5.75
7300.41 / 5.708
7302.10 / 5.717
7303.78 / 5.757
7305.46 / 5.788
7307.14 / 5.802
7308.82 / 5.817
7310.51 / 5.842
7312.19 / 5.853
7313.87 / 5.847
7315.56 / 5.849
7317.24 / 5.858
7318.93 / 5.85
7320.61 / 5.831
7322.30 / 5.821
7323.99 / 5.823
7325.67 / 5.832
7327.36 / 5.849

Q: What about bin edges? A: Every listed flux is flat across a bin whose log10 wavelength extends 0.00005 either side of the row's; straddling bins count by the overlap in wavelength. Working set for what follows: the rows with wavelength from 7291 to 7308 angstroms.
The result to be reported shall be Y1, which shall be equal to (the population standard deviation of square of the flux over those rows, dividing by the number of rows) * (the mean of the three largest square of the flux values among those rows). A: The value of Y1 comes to 22.2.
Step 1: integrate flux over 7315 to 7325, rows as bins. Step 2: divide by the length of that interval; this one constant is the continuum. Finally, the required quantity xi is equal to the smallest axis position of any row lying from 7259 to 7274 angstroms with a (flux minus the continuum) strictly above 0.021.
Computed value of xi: 7263.53 angstroms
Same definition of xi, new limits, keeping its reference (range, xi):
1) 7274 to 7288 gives 7285.30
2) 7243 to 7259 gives 7243.48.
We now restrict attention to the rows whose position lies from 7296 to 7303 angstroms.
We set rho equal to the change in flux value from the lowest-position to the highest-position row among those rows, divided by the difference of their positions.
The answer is -0.019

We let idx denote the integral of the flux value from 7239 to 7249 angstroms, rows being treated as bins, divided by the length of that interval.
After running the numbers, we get 6.01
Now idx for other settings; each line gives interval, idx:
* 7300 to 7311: 5.77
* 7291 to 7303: 5.80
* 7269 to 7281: 5.78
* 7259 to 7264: 5.83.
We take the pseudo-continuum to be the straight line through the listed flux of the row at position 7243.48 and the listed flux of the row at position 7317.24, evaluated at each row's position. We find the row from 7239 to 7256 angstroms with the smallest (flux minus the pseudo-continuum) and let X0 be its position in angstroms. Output 7250.16 angstroms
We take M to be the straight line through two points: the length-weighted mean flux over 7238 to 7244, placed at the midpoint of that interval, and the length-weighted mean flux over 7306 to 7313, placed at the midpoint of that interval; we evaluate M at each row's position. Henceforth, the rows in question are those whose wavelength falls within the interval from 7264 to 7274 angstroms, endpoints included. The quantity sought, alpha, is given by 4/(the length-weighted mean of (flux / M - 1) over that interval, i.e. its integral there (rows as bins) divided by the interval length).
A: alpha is -264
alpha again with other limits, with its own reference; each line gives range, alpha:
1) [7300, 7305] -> -197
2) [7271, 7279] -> -113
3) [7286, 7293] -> -1449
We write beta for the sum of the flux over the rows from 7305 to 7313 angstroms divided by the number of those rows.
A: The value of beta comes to 5.82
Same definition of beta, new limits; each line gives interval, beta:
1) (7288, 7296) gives 5.87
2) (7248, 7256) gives 5.83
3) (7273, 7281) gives 5.72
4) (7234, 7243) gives 6.02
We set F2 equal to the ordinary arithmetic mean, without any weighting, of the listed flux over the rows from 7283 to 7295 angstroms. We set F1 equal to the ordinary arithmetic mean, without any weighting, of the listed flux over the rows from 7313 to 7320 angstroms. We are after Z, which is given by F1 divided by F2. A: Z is 1.00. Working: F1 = 5.85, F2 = 5.88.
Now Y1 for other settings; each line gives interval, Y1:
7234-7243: 24.0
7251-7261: 6.7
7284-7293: 6.2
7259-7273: 12.6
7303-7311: 11.2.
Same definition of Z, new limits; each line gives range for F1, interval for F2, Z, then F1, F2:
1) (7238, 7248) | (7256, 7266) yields 1.03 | 6.04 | 5.84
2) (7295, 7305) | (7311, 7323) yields 0.99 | 5.77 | 5.84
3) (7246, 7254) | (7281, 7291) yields 1.00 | 5.86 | 5.88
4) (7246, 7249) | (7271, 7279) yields 1.03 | 5.88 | 5.74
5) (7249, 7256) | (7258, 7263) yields 1.00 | 5.83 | 5.82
